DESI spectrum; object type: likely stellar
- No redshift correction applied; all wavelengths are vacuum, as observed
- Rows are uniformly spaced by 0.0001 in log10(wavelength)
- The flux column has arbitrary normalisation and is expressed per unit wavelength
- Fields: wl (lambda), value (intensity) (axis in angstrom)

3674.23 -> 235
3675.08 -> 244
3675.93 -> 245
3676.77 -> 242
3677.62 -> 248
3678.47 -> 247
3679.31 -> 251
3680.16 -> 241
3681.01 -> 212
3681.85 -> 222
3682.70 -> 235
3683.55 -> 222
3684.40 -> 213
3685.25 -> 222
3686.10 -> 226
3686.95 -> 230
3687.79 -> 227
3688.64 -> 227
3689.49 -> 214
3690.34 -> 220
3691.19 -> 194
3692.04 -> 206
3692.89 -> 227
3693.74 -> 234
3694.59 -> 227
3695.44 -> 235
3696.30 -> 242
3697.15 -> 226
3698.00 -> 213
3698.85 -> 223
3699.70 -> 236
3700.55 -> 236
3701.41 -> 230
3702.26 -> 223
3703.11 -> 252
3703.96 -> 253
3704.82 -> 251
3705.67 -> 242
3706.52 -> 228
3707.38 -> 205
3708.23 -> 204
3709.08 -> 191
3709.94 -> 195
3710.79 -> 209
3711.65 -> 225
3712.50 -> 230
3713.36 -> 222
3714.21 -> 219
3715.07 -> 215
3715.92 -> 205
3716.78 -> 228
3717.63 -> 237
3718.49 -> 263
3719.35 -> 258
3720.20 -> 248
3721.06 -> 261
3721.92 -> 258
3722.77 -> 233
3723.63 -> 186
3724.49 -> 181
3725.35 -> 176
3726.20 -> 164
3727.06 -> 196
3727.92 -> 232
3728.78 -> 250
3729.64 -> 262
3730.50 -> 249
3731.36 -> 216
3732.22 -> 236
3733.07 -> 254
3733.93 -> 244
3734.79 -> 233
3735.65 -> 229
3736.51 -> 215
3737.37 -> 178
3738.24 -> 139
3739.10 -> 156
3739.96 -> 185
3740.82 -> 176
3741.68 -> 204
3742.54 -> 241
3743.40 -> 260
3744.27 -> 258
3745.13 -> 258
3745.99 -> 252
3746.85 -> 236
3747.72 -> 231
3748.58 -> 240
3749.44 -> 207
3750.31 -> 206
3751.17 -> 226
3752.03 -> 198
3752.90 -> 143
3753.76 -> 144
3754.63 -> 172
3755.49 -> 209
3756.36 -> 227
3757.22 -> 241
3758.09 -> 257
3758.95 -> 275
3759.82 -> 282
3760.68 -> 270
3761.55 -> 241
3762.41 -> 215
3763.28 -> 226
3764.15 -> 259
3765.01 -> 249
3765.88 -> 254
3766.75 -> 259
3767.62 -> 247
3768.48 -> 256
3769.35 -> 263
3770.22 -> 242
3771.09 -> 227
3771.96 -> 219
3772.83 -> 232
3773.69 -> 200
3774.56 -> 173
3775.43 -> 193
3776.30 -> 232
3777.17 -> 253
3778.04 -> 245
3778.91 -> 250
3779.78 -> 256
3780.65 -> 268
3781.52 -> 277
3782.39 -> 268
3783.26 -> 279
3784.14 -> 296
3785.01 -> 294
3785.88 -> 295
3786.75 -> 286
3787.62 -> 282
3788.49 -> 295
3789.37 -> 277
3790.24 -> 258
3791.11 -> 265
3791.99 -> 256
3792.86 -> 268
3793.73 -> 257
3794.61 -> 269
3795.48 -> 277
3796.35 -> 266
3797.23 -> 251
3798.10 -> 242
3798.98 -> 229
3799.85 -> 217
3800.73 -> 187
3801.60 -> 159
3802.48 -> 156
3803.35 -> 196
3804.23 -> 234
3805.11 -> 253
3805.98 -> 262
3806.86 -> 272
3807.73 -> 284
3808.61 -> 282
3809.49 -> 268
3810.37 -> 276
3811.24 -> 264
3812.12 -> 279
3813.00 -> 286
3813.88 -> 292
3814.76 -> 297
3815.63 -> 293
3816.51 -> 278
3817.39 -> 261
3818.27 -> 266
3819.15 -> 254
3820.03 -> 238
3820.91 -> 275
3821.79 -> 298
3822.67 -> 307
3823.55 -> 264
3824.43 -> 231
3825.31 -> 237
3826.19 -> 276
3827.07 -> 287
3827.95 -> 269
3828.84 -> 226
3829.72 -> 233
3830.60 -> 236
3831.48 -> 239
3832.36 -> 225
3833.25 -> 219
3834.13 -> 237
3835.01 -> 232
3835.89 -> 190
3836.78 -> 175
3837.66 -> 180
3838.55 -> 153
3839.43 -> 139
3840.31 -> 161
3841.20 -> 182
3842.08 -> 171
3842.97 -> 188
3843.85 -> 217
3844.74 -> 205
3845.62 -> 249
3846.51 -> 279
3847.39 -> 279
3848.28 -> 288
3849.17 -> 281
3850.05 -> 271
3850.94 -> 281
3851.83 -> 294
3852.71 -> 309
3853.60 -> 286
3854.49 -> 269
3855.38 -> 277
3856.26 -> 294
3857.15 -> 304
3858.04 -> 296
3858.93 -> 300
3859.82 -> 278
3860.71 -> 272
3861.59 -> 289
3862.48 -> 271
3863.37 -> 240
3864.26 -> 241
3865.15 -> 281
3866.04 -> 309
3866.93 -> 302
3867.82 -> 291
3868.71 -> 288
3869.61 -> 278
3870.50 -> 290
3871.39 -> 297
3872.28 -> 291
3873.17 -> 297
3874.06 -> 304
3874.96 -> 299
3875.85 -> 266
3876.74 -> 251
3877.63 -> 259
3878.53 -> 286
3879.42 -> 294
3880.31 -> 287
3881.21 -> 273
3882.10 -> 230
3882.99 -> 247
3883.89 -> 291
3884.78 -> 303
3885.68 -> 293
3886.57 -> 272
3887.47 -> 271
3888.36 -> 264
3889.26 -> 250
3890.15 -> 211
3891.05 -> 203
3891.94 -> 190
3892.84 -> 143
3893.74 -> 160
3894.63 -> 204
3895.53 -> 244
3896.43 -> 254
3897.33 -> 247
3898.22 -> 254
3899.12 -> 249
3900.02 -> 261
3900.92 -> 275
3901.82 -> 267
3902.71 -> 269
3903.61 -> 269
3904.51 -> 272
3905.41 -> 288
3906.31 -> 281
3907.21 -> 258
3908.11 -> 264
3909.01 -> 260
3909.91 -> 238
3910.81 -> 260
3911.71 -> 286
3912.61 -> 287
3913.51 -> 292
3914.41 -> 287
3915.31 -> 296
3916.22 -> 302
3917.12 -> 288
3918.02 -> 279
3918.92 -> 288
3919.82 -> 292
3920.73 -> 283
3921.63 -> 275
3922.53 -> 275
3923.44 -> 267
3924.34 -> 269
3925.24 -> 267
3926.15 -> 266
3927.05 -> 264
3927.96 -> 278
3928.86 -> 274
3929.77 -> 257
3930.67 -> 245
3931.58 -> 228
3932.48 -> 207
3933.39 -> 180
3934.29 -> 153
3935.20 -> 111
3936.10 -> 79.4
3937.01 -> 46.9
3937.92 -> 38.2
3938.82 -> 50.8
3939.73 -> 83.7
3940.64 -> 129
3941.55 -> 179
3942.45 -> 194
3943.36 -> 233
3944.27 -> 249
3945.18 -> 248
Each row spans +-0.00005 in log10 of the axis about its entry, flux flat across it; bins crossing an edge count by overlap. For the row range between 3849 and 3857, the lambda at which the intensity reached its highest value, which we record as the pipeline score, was 3852.71 angstrom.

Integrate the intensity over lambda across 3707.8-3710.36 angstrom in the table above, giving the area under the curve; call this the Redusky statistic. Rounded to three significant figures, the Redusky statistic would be 504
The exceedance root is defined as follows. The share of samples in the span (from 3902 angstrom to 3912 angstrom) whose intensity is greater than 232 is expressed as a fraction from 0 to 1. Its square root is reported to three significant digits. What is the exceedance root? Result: 1.00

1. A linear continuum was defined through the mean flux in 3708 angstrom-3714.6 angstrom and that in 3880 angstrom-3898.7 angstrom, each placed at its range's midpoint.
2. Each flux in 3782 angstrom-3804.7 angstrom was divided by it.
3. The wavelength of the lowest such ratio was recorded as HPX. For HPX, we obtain 3802.48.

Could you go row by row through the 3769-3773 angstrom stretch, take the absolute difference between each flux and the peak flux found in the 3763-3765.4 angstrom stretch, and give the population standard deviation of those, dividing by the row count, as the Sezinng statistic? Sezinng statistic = 12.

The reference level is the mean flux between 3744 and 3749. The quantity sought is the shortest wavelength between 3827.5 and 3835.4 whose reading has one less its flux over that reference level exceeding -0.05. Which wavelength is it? 3828.84 angstrom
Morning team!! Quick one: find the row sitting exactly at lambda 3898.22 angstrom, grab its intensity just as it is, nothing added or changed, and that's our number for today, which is 254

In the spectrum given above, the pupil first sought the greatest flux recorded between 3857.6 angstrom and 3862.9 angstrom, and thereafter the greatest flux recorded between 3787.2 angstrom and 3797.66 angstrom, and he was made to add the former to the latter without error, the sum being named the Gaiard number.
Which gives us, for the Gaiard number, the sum 595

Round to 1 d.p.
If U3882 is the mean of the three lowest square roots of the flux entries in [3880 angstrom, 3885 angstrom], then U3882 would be 15.8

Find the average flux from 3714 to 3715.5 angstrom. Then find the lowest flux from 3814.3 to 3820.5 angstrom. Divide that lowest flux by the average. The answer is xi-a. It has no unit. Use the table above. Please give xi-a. 1.10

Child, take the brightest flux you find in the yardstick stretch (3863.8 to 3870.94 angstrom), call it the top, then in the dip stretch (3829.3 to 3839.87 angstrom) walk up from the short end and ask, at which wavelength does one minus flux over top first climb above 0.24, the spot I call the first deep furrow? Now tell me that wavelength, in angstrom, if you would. 3829.72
